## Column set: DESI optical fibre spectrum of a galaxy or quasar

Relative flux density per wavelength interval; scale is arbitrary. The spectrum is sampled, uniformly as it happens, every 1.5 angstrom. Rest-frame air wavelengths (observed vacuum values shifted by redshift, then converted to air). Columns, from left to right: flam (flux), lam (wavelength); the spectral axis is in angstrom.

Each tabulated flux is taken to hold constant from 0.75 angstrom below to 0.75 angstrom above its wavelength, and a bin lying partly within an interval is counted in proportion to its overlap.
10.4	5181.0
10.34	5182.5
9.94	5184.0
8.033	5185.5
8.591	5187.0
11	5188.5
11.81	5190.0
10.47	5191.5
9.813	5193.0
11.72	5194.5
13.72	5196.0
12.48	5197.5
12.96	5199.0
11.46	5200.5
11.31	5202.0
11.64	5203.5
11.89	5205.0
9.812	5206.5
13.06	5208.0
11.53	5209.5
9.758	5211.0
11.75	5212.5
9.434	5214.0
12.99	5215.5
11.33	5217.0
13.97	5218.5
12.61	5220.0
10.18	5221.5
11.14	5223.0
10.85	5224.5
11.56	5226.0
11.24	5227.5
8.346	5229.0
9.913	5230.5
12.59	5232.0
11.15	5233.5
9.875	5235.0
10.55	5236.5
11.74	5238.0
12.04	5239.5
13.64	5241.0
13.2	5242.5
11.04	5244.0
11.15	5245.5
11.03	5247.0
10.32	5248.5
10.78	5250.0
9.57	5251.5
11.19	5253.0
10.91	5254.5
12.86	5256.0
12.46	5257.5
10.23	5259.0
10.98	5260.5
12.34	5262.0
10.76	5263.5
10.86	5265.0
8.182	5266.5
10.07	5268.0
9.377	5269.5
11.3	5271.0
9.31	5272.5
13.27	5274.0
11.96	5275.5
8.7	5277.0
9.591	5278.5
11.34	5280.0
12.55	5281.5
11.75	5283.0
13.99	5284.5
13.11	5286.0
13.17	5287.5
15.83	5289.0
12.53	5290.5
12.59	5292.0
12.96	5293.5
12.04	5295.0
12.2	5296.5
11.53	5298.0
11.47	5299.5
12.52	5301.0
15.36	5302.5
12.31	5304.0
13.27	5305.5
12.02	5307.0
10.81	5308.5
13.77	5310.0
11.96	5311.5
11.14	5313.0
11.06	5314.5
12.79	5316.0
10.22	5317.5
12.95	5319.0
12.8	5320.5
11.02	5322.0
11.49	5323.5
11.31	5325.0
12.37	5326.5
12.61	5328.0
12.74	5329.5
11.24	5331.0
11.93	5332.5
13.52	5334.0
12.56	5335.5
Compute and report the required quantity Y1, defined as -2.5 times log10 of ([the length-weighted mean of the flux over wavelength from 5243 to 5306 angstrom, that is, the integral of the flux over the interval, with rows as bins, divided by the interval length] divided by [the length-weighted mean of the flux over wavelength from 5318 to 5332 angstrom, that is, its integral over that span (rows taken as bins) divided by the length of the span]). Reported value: 0.036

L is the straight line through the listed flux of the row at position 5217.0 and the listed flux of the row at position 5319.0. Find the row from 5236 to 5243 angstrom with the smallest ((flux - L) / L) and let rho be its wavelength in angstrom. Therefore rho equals 5236.5 angstrom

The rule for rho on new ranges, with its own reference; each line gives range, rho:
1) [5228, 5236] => 5229.0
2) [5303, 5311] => 5308.5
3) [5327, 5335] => 5331.0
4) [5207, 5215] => 5214.0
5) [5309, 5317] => 5314.5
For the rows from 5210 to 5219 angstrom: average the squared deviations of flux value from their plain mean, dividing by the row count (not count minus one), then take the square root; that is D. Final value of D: 1.62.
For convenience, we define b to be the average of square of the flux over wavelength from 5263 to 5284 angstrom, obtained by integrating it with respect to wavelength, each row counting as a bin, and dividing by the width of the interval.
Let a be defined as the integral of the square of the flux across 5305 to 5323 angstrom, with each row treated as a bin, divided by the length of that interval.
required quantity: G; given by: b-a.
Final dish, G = -27.8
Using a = 144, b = 116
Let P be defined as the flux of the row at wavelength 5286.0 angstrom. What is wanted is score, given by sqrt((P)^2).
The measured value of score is 13.1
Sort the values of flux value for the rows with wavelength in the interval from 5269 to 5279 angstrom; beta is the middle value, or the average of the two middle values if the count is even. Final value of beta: 9.6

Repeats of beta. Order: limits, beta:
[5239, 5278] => 11.0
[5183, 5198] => 10.7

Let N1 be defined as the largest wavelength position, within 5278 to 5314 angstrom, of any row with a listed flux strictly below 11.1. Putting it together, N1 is 5308.5 angstrom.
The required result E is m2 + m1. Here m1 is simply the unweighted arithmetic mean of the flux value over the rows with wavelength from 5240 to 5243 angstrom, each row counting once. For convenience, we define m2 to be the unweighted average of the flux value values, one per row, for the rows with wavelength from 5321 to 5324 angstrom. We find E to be 24.7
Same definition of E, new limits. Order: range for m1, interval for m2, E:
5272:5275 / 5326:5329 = 23.8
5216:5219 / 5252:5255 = 23.7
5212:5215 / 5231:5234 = 22.5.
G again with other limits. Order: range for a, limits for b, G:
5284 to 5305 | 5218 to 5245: -37.8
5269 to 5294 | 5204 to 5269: -20.1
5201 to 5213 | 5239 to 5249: 11.1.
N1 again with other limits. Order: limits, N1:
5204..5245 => 5244.0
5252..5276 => 5272.5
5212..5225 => 5224.5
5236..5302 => 5278.5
